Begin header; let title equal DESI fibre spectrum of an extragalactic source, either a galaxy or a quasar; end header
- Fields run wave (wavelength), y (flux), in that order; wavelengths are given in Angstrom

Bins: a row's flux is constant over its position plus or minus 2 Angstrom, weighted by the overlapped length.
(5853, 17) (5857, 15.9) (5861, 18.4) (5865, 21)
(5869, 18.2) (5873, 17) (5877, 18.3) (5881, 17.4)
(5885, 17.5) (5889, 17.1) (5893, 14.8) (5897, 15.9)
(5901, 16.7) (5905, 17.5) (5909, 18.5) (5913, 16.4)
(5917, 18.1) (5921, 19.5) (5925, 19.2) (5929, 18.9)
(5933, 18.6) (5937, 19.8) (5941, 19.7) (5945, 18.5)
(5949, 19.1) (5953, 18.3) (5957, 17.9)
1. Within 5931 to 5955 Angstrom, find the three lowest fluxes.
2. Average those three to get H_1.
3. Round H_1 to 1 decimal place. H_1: 18.5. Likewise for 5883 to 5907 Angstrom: 15.8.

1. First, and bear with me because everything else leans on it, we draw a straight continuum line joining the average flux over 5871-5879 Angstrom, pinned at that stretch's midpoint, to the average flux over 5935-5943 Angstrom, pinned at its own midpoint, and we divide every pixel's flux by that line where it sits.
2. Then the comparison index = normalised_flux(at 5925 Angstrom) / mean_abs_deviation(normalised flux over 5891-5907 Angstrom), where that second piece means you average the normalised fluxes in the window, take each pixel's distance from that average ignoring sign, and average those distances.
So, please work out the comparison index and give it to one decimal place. 24.2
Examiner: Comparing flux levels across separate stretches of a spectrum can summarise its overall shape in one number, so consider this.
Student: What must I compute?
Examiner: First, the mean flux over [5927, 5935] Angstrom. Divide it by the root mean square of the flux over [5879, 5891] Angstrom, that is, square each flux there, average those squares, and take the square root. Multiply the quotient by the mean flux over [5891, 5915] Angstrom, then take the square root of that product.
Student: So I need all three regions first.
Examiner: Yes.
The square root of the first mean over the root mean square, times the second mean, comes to 4.24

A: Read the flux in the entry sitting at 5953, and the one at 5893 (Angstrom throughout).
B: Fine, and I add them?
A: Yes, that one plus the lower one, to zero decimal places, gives 33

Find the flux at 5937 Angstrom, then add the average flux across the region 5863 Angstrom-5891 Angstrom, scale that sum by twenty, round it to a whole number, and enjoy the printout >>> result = 757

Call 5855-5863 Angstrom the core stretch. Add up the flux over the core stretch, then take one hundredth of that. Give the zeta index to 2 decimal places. 0.34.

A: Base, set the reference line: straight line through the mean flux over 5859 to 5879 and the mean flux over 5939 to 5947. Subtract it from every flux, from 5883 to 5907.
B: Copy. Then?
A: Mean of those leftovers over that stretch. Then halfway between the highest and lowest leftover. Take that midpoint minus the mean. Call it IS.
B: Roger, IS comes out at -0.39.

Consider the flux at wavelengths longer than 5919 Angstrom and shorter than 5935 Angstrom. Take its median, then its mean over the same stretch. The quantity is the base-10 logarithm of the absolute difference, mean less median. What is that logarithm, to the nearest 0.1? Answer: -14.4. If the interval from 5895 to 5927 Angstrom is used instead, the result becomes -1.1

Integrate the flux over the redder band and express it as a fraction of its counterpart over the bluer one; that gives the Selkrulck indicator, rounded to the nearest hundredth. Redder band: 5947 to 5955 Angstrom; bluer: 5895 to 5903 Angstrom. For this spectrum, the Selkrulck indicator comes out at 1.15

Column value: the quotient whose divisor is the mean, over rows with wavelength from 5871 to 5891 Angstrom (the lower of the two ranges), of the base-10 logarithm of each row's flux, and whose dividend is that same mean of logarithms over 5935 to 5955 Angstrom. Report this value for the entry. 1.03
